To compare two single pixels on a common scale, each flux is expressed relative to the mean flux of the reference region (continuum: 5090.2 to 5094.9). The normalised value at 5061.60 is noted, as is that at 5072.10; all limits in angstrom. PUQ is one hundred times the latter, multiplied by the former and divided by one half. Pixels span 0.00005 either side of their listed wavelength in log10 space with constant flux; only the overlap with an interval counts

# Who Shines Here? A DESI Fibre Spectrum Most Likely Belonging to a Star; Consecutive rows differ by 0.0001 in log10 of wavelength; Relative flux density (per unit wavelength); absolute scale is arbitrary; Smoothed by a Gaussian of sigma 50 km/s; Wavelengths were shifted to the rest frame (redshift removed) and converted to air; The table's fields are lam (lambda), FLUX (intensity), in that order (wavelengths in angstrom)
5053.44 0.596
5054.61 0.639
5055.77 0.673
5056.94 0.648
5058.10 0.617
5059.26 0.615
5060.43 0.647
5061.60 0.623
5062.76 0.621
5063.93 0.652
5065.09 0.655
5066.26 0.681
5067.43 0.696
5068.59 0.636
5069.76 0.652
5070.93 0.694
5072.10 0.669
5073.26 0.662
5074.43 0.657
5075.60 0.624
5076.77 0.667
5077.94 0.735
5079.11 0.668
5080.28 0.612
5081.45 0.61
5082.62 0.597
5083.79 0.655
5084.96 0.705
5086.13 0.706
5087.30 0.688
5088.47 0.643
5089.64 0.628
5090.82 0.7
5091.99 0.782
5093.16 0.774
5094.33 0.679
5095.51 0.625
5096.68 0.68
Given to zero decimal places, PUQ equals 155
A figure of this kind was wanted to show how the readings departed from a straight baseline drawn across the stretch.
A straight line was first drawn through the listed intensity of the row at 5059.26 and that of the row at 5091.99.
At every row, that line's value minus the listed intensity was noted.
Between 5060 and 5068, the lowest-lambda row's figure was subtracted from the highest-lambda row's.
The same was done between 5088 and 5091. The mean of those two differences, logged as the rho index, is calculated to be -0.029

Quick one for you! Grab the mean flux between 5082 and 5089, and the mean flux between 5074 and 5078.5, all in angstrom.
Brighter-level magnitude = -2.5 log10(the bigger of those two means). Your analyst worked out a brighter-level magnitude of 0.434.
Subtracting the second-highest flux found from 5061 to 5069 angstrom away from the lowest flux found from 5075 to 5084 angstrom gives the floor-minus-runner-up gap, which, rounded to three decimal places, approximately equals -0.084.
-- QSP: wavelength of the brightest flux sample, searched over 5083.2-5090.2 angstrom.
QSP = 5086.13 angstrom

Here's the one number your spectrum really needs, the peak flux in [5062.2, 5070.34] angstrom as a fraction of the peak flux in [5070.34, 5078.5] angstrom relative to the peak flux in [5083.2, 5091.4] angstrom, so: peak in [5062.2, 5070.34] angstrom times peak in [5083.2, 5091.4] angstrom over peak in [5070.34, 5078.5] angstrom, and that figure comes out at 0.669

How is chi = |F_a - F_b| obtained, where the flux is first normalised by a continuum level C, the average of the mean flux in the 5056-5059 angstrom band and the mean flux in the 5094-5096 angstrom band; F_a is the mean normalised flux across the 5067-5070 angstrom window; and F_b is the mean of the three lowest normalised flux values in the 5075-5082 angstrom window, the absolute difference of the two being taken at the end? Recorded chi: 0.072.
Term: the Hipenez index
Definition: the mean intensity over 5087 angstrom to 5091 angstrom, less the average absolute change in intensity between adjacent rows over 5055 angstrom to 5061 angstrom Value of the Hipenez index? 0.64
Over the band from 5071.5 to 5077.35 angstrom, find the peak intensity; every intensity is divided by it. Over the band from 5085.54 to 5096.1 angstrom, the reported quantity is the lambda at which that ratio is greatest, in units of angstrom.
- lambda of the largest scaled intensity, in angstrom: 5091.99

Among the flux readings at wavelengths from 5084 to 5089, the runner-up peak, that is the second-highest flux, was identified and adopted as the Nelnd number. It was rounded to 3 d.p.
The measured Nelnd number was 0.705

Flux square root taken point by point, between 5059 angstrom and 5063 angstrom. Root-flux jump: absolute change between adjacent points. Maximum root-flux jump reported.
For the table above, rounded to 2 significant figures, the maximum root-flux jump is 0.020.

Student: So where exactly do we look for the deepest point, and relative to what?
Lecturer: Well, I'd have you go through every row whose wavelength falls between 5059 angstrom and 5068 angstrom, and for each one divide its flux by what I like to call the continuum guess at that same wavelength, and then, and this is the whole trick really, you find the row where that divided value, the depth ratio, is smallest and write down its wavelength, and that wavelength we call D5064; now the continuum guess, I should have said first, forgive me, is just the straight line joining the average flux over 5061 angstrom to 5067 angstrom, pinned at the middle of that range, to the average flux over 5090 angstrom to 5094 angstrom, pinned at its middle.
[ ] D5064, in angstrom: 5062.76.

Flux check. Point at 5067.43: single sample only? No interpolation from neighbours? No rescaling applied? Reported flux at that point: 0.696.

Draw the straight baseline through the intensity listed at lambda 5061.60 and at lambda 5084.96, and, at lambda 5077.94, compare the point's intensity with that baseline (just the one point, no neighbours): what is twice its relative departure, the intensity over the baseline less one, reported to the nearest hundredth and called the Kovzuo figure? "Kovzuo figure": 0.16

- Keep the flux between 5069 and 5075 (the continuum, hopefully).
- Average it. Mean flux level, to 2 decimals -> 0.67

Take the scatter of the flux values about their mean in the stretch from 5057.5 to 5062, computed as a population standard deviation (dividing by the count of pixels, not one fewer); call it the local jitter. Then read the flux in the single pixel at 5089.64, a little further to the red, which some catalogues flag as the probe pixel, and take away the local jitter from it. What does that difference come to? 0.615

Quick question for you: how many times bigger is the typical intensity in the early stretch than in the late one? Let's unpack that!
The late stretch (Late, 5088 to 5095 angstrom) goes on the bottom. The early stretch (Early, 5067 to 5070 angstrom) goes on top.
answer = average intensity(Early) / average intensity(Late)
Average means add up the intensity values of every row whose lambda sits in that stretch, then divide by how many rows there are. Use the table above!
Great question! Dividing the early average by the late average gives 0.94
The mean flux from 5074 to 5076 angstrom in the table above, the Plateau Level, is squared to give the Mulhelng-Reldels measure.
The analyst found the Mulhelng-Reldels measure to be 0.410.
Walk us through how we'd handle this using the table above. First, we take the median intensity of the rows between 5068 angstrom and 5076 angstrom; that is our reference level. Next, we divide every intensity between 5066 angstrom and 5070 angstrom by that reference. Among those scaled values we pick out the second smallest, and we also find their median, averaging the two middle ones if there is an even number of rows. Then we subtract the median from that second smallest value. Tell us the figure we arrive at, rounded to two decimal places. -0.02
